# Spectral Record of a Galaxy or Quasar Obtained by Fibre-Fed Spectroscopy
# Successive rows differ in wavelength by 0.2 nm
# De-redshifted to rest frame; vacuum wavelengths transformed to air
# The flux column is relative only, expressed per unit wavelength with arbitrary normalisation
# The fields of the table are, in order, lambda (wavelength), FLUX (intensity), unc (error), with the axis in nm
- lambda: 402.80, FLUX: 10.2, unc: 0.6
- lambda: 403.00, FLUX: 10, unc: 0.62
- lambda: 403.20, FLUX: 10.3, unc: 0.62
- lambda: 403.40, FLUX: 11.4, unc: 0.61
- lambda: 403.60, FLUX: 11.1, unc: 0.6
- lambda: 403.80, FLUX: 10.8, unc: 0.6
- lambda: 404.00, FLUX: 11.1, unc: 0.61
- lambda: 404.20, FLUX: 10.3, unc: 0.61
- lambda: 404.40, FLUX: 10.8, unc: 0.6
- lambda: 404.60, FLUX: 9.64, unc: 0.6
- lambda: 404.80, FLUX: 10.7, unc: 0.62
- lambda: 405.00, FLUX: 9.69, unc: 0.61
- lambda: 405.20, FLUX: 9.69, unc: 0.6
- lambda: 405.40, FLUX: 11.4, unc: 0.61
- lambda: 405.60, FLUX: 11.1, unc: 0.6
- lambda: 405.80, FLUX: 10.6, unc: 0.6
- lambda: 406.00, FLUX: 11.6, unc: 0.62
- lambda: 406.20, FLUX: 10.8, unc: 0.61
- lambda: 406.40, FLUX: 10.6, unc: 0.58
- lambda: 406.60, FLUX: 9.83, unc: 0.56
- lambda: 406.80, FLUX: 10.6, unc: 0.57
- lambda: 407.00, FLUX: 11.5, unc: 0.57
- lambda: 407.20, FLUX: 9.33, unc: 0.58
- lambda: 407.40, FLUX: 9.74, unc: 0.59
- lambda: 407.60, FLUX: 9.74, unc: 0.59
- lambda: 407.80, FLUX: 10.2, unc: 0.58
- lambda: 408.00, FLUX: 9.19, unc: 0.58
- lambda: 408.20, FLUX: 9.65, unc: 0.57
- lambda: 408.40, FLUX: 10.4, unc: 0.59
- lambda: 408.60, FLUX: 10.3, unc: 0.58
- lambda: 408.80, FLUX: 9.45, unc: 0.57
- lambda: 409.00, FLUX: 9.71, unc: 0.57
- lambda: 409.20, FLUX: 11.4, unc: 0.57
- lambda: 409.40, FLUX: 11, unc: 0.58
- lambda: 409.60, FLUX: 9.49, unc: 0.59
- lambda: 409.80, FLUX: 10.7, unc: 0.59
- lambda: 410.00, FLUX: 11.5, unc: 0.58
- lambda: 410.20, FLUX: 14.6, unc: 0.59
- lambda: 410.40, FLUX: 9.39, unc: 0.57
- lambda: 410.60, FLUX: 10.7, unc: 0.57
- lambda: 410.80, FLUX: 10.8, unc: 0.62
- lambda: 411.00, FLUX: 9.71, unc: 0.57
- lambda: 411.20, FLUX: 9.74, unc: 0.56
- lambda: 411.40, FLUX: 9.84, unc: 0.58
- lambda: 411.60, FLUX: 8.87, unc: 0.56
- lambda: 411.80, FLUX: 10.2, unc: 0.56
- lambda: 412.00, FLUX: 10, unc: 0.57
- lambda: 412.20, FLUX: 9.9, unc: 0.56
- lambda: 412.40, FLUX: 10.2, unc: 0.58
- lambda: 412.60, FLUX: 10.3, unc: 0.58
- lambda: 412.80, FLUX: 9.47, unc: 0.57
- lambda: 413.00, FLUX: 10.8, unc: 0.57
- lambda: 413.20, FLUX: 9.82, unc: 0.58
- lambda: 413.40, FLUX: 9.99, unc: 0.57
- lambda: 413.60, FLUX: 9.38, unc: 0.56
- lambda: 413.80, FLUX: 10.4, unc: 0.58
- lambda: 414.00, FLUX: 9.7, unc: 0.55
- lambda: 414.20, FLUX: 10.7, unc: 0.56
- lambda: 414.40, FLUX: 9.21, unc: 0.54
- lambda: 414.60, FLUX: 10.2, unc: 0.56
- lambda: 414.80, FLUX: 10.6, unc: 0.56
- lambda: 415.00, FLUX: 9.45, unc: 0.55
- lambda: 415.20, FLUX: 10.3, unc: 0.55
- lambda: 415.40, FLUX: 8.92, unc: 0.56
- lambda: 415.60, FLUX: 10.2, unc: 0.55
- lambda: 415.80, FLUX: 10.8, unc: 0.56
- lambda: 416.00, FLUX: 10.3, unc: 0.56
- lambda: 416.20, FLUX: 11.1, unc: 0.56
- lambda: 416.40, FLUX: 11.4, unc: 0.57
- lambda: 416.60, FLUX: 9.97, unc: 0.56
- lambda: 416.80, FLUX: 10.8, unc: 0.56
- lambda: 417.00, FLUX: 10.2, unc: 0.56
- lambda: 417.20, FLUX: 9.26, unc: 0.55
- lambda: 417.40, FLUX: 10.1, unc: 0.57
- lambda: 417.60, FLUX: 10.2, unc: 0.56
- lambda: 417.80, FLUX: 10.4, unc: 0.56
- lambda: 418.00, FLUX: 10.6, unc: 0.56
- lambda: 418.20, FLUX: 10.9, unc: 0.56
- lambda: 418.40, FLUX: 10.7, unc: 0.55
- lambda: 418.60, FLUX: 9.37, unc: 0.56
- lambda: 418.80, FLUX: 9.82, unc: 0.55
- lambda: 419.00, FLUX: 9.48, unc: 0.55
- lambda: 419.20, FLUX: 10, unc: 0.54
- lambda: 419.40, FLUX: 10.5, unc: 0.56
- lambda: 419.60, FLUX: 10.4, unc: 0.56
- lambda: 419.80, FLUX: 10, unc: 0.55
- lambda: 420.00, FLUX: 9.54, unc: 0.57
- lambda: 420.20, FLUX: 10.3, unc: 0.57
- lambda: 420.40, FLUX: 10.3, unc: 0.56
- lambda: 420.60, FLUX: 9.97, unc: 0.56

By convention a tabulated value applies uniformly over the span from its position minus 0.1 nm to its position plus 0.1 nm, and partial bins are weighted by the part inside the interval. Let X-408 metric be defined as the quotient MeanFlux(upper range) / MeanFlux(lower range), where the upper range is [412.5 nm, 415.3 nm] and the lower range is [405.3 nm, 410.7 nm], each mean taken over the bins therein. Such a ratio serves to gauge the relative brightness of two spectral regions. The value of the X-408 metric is 0.95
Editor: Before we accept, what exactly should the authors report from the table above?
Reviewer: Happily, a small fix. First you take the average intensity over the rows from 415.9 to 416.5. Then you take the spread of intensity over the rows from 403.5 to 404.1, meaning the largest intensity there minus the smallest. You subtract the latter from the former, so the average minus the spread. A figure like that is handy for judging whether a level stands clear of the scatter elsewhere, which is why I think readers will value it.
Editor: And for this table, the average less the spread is 10.6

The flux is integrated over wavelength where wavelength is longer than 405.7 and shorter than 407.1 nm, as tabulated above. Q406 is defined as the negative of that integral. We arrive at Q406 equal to -15.1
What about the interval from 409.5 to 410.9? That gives -15.4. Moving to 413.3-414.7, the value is -13.9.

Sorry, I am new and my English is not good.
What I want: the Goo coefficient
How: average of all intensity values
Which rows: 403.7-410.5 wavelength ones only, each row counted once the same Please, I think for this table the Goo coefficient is 10.49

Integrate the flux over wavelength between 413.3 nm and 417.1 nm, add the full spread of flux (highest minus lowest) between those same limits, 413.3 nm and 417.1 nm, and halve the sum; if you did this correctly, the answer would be 20.6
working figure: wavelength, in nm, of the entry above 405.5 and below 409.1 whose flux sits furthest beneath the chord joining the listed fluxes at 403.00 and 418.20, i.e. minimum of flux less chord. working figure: 408.00 nm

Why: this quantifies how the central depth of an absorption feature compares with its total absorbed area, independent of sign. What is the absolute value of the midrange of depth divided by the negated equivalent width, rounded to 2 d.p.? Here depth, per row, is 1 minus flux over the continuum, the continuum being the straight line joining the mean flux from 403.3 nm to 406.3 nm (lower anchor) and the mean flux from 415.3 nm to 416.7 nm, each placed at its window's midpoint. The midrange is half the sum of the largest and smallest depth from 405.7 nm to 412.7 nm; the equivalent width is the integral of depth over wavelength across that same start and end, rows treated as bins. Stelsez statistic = 0.67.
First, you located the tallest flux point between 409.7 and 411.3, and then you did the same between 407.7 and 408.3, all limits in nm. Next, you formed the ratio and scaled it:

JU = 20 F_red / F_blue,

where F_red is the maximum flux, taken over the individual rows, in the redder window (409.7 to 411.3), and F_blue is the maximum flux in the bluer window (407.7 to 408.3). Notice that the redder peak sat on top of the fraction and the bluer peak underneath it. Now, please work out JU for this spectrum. 28.6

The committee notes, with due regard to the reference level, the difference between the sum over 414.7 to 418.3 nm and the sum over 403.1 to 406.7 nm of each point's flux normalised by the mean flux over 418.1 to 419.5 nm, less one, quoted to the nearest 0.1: -0.6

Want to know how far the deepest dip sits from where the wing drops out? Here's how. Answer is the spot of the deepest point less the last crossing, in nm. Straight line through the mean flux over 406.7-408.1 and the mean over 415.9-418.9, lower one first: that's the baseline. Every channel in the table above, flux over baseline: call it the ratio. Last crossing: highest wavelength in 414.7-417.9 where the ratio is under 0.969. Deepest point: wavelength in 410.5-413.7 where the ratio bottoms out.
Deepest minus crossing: -5.60 nm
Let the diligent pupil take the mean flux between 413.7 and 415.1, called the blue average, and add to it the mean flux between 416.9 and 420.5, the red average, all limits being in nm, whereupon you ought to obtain 20.2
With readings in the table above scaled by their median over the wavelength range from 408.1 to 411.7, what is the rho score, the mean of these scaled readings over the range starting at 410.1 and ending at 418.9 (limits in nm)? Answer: 1.01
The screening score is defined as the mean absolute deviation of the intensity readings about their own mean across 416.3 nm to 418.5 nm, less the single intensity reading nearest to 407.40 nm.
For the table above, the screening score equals -9.3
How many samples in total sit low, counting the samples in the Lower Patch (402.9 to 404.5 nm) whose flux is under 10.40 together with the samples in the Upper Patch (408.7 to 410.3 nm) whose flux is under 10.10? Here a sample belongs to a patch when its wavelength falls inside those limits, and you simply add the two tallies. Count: 6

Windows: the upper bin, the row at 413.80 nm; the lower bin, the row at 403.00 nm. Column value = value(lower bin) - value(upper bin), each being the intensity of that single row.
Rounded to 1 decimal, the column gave -0.4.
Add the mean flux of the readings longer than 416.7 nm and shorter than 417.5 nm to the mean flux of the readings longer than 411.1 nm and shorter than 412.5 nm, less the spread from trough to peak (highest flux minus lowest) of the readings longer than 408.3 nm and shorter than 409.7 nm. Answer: 18.0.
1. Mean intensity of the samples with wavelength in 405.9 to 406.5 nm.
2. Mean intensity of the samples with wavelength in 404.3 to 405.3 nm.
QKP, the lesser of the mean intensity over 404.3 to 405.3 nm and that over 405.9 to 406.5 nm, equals 10.1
